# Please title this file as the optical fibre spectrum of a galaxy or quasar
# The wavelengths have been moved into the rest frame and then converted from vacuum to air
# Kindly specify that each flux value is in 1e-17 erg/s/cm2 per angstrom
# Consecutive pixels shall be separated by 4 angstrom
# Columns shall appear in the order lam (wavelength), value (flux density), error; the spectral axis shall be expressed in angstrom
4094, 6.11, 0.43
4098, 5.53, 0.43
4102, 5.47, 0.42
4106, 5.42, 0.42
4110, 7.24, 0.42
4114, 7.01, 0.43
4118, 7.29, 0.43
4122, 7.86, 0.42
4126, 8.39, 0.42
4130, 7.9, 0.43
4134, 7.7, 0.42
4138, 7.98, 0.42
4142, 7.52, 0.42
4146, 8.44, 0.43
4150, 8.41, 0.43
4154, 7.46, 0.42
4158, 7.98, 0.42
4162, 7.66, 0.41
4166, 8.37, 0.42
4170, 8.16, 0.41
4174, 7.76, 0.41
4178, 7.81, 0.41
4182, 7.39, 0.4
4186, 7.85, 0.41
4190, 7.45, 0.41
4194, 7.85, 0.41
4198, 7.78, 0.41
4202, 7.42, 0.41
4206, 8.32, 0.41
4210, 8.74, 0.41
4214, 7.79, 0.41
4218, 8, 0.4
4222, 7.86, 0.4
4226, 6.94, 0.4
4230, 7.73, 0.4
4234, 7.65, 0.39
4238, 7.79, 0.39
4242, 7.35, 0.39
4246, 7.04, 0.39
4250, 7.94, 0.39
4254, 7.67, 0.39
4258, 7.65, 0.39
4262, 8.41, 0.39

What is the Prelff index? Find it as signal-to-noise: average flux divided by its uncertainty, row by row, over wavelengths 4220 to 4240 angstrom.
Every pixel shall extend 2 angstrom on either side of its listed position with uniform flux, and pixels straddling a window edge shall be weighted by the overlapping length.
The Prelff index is 19.2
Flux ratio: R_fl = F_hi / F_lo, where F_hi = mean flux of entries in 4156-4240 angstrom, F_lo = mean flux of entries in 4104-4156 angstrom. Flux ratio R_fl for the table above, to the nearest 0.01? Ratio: 1.03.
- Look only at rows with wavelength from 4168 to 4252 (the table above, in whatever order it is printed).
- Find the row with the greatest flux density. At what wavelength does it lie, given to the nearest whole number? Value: 4210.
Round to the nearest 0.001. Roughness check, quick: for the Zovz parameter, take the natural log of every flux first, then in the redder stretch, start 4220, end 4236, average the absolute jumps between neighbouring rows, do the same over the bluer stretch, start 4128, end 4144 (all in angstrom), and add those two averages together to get 0.121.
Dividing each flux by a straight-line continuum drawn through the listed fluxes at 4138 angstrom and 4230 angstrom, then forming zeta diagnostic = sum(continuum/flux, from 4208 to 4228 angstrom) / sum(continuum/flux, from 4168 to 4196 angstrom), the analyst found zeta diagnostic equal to 0.70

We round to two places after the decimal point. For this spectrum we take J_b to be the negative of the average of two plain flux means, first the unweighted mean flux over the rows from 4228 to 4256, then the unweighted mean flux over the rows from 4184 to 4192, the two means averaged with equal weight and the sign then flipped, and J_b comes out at -7.62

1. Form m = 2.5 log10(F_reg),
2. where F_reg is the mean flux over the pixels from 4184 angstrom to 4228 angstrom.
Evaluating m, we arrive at 2.233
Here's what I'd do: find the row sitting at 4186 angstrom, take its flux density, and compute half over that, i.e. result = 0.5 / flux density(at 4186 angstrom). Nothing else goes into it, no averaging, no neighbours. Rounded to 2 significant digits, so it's 0.064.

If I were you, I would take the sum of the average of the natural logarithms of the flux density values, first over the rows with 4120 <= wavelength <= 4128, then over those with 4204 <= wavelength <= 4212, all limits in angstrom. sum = 4.24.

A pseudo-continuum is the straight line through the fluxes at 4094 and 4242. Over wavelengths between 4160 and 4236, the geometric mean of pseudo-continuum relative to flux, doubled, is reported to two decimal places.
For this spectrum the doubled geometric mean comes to 1.79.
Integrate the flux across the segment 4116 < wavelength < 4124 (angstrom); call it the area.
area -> 61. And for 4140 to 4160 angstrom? 159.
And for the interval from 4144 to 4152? 67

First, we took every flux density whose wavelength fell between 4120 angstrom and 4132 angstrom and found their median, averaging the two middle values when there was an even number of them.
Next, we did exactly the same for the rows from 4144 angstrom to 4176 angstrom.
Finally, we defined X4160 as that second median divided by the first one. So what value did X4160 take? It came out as 1.02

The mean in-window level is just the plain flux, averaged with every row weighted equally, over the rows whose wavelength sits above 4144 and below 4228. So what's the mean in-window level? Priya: 7.88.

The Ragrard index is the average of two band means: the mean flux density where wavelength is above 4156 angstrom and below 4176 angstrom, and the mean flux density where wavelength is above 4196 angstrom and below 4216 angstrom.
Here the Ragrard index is 8.00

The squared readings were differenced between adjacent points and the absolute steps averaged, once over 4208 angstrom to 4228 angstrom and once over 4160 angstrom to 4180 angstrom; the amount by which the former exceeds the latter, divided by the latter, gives 0.58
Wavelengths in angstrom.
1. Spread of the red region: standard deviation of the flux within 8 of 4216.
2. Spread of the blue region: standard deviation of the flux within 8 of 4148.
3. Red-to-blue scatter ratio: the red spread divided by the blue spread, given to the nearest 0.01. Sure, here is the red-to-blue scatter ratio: 0.81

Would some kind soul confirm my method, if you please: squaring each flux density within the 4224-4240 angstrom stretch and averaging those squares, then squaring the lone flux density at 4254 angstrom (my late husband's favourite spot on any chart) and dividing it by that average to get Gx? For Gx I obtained 1.0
